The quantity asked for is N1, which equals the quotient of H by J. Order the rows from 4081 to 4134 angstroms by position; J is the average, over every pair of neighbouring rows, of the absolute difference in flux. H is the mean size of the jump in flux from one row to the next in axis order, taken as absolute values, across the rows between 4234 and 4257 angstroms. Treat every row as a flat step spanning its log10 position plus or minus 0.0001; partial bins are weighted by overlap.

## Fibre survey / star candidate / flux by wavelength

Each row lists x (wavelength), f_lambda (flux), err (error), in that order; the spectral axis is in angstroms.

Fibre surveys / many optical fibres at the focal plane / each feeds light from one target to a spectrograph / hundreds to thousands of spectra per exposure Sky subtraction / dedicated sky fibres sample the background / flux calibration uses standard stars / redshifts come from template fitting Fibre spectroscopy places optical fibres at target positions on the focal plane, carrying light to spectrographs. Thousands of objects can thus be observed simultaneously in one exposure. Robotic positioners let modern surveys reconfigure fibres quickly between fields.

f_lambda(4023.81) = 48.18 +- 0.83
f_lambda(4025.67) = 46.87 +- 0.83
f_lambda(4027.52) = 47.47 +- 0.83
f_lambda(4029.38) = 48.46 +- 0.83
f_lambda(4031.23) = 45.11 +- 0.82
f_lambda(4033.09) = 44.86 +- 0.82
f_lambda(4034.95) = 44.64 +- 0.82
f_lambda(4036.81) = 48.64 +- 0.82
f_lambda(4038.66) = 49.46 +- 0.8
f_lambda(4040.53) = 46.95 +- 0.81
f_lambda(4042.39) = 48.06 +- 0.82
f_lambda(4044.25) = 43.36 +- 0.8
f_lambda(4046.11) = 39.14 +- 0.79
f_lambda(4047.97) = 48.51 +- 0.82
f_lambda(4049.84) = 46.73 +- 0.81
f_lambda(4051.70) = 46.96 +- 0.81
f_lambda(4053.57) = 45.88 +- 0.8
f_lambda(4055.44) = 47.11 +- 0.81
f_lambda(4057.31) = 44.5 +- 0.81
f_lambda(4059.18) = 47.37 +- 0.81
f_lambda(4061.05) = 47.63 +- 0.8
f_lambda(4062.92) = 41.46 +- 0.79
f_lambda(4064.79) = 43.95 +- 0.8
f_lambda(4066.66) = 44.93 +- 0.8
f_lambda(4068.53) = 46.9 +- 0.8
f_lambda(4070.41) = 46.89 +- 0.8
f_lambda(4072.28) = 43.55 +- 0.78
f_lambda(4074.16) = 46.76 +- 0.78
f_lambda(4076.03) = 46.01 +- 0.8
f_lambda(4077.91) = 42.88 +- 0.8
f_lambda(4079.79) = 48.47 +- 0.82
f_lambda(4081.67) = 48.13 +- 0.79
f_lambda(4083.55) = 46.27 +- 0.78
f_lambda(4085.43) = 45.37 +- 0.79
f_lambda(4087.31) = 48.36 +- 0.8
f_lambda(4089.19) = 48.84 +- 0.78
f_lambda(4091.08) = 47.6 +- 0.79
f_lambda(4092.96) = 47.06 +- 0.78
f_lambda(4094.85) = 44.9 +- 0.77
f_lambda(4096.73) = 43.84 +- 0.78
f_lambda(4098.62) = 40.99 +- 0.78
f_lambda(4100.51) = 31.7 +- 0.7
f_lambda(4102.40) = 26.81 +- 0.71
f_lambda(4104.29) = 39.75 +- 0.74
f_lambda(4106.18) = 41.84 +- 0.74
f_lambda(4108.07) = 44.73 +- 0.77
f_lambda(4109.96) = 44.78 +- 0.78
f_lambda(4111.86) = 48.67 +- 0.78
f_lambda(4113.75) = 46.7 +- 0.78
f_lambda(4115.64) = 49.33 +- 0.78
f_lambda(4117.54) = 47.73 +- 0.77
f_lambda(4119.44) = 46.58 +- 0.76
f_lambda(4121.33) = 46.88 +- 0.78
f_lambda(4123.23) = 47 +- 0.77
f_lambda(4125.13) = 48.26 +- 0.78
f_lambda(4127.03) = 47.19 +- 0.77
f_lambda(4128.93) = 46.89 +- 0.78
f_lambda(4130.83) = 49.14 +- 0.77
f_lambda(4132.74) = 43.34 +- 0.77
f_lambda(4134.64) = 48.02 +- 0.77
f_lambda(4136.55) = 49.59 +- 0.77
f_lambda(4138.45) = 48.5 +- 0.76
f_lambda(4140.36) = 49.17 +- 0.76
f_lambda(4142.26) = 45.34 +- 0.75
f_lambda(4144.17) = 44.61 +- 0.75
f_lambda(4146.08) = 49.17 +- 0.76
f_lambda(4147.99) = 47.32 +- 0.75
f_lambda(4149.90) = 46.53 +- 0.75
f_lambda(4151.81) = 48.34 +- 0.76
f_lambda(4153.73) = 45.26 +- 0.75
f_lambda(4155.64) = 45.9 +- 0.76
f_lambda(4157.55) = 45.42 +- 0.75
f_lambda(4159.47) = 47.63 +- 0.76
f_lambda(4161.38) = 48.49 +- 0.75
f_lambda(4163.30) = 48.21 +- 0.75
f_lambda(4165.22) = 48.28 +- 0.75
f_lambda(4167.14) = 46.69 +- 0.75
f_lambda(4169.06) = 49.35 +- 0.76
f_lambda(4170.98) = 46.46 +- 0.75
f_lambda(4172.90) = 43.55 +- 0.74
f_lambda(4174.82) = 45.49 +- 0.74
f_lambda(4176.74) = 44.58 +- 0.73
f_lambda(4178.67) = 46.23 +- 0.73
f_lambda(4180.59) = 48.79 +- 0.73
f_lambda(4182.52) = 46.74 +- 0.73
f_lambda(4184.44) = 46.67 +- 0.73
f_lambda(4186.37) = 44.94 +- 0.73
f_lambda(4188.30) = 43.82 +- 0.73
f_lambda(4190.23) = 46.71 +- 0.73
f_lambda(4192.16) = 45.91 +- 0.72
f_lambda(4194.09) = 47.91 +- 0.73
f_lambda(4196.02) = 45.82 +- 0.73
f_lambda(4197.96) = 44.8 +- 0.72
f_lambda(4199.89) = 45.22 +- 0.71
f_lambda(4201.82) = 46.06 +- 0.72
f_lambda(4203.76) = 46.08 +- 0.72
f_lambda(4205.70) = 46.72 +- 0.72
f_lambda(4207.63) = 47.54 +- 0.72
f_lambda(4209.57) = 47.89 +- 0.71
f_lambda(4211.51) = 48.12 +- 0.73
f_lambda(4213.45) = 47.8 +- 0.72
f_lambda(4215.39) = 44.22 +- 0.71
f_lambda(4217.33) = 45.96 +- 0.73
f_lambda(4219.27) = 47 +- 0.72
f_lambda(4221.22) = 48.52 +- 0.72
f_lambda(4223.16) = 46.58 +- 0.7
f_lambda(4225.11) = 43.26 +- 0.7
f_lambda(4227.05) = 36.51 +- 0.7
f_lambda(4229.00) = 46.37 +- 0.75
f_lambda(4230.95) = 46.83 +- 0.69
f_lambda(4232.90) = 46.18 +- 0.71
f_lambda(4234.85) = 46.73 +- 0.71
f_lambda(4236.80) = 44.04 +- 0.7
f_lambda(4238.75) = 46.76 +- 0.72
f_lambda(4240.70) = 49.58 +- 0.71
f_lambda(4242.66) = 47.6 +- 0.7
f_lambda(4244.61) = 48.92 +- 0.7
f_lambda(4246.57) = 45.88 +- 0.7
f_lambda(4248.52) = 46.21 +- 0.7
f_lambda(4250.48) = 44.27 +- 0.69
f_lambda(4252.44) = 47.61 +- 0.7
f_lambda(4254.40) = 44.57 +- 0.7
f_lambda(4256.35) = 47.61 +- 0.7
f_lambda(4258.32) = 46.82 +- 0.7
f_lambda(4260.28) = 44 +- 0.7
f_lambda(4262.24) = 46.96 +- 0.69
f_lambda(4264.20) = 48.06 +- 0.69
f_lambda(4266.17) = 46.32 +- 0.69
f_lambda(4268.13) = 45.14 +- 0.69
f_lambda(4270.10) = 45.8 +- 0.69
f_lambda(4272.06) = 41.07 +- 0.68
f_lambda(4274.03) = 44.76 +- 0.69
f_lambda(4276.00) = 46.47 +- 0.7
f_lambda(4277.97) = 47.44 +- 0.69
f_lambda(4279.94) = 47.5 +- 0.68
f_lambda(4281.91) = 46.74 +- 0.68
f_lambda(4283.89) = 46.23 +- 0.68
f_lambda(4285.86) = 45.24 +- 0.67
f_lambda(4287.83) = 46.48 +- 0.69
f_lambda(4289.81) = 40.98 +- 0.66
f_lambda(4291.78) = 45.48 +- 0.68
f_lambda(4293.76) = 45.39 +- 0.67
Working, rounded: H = 2.4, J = 2.54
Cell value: 0.9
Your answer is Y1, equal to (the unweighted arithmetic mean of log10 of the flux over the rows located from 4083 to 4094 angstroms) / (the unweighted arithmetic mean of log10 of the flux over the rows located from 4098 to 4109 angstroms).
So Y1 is 1.07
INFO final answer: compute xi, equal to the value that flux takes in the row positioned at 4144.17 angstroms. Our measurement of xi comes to 44.61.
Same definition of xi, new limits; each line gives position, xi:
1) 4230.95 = 46.83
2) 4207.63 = 47.54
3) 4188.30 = 43.82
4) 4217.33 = 45.96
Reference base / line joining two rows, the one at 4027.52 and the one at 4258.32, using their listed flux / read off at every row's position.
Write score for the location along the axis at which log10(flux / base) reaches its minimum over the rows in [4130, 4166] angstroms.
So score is 4132.74 angstroms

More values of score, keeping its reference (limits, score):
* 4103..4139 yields 4104.29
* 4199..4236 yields 4227.05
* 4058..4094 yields 4062.92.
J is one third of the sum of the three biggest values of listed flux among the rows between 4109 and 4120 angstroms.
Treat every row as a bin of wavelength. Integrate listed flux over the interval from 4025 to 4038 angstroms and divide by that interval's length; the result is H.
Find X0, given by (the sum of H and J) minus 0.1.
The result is 95.1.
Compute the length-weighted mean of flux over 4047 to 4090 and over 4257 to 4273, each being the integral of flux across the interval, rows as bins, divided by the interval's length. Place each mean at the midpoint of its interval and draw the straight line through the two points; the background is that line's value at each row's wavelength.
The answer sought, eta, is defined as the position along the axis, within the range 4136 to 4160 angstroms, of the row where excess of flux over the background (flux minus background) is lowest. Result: 4144.17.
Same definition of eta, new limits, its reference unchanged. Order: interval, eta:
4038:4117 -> 4102.40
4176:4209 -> 4188.30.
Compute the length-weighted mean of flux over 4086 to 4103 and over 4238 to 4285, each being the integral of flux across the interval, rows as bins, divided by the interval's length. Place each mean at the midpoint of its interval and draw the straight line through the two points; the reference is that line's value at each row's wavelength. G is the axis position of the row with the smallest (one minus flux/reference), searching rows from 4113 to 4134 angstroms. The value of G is 4115.64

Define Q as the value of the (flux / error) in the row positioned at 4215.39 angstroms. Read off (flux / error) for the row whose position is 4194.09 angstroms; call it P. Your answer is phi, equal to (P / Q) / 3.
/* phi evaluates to 0.351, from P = 66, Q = 62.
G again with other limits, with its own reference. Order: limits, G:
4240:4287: 4240.70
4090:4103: 4091.08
